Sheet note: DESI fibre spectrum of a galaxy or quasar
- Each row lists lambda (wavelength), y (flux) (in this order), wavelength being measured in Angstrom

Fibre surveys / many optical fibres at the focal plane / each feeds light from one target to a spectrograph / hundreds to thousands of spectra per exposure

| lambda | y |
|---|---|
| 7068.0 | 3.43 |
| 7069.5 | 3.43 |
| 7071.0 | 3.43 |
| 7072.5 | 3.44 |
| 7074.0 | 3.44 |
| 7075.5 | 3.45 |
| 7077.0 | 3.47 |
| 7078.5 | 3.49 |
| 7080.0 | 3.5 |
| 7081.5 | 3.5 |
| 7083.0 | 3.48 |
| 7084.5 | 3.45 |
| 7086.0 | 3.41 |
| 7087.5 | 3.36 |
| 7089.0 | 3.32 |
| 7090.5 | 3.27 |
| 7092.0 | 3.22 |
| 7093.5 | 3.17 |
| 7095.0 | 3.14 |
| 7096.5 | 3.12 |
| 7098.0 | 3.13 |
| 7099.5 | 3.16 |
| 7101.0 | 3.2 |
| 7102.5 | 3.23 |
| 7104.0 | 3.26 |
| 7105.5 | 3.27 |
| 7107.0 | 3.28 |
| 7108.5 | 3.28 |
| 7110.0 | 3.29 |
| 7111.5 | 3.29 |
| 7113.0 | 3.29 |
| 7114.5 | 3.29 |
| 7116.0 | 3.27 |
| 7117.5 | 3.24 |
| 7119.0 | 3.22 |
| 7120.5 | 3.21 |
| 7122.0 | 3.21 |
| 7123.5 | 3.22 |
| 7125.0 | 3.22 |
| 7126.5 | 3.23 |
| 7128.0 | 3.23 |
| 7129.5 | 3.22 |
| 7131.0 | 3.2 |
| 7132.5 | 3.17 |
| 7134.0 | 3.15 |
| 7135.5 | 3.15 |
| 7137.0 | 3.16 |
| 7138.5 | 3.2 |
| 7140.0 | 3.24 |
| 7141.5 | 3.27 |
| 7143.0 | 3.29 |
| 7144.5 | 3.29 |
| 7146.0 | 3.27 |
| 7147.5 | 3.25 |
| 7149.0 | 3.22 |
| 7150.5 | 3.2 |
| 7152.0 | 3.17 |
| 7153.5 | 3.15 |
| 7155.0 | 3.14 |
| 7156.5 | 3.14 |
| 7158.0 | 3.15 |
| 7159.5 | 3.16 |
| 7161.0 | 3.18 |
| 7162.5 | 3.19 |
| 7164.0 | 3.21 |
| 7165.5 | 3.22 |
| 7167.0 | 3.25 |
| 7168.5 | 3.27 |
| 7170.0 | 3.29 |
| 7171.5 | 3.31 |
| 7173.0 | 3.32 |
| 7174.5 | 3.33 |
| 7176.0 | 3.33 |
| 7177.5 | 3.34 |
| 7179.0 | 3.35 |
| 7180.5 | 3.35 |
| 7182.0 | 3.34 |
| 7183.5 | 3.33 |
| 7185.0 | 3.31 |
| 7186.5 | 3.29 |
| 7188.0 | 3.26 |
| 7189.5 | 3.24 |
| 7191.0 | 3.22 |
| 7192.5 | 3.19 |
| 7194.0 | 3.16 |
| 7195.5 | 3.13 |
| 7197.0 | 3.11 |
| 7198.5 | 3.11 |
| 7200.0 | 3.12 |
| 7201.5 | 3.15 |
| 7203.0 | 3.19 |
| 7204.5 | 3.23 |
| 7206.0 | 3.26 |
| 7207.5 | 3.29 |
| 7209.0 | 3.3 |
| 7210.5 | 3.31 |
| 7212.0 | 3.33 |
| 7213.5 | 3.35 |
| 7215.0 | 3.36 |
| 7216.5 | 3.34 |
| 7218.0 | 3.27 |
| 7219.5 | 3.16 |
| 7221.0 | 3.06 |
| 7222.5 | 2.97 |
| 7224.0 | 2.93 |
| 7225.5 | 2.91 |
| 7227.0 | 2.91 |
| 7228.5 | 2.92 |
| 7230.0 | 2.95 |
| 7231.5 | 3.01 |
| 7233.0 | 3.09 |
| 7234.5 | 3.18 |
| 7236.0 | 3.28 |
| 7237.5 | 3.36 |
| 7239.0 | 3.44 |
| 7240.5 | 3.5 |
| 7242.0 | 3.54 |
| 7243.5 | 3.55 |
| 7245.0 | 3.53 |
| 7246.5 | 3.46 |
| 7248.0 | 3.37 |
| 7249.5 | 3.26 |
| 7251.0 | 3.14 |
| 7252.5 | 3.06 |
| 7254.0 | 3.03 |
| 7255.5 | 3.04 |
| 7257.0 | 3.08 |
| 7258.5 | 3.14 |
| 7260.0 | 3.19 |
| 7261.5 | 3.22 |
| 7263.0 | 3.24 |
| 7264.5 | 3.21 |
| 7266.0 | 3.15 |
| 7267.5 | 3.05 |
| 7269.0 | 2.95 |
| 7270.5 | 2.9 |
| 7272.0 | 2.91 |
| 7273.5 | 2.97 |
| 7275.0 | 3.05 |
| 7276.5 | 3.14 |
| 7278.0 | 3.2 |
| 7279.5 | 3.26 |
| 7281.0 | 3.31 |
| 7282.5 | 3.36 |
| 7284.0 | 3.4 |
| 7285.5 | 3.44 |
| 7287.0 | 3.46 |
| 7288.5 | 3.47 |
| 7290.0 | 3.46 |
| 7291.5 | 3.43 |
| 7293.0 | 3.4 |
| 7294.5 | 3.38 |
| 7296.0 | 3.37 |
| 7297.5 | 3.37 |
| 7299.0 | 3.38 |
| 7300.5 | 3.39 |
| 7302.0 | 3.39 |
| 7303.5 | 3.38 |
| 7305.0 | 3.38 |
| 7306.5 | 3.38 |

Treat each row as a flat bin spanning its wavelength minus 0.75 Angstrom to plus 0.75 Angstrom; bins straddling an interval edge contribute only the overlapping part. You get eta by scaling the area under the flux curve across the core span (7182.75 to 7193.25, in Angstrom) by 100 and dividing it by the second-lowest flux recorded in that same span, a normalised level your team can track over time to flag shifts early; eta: 1064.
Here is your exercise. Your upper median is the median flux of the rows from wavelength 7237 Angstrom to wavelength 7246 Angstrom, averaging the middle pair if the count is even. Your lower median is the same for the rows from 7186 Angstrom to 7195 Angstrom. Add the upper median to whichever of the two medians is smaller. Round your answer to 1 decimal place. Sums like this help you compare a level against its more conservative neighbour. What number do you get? 6.7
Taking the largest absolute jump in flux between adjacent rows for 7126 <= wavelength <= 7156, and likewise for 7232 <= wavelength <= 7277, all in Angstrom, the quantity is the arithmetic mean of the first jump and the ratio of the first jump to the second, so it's 0.2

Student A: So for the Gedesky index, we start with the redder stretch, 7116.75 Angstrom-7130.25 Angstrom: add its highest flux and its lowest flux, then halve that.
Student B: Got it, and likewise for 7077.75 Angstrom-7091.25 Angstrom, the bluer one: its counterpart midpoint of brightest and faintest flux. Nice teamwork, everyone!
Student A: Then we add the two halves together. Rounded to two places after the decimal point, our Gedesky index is 6.61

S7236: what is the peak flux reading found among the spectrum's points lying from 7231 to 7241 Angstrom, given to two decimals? 3.50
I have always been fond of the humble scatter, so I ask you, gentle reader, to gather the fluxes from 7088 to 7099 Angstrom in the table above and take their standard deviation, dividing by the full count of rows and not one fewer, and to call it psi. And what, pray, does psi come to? 0.071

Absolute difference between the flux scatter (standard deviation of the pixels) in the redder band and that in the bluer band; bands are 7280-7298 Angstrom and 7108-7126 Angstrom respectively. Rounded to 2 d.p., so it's 0.01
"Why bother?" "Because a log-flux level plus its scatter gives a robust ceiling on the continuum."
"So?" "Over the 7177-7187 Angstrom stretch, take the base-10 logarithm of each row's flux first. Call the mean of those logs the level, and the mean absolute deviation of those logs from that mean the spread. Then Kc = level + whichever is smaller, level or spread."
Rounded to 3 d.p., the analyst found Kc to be 0.525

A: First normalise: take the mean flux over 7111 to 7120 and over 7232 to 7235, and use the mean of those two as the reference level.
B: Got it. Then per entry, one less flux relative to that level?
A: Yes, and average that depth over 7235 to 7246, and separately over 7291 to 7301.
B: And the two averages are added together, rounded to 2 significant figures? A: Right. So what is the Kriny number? -0.14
